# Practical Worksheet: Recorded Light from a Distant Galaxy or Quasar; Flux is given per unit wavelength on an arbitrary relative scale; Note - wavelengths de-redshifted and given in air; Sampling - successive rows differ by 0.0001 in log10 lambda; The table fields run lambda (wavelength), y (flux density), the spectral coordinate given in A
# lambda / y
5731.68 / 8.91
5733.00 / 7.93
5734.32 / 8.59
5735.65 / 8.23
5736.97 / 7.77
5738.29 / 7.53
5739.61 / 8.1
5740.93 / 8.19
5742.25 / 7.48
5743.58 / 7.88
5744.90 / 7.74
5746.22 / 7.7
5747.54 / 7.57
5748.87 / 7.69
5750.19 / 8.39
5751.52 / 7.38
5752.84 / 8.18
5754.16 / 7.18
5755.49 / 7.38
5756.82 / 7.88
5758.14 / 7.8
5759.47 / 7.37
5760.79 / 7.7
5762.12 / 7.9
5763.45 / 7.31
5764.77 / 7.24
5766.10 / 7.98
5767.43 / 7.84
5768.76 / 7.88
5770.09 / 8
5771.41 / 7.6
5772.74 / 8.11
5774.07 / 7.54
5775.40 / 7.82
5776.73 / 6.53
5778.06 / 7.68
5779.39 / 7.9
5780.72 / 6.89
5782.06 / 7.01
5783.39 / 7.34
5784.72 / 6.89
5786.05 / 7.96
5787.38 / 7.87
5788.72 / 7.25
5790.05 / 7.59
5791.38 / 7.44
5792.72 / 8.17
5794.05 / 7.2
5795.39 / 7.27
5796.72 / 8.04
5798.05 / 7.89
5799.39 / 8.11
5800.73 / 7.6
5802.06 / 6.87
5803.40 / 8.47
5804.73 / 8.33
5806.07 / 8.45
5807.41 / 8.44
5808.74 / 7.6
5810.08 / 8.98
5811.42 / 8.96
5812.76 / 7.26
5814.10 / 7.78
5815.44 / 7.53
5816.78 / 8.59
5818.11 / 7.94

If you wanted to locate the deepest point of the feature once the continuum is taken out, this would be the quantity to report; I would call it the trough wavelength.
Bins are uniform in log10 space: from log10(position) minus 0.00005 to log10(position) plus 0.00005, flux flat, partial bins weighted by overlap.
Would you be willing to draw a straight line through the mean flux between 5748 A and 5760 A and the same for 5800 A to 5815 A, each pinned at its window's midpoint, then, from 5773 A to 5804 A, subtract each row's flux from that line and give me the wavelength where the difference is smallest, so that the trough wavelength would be 5803.40 A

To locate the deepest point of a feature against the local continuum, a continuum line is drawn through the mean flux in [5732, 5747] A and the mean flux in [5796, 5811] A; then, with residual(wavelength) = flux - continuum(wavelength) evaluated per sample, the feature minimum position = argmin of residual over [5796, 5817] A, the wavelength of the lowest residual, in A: 5802.06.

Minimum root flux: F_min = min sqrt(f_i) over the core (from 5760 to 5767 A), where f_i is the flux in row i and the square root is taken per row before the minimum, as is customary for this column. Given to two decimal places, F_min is 2.69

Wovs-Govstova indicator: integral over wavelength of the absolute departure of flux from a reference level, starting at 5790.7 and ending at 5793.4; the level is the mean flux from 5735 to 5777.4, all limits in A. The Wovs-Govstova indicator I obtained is 1.0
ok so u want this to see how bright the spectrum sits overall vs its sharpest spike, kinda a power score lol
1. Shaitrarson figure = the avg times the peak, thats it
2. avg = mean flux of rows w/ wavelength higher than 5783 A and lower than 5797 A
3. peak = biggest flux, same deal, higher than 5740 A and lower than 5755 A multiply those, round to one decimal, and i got 63.3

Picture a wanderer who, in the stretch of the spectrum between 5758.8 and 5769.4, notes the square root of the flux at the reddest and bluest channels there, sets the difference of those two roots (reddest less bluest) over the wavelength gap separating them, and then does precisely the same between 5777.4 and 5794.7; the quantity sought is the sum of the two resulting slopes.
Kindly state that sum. 0.004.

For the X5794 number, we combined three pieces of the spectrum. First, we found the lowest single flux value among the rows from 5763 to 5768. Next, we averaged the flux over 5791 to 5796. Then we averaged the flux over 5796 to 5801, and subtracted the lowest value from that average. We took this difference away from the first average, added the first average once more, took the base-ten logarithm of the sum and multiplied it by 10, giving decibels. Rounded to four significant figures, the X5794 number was 11.57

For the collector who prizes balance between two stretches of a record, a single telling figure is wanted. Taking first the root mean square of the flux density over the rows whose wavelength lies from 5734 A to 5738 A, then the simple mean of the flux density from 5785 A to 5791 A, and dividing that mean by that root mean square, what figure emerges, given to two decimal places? 0.93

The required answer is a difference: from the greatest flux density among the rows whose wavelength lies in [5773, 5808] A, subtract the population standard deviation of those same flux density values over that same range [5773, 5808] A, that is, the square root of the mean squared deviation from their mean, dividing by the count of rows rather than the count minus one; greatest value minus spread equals 7.94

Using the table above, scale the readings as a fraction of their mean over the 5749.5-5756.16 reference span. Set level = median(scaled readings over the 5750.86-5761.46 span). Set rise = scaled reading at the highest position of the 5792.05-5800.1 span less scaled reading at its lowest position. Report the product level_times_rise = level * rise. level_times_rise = -0.01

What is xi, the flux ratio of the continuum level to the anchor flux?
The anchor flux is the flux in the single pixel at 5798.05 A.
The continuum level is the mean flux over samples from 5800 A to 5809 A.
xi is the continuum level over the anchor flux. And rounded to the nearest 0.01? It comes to 1.01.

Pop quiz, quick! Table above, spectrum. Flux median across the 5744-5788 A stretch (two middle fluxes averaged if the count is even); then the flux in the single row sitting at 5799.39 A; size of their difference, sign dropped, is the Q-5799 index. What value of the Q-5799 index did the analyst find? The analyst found 0.41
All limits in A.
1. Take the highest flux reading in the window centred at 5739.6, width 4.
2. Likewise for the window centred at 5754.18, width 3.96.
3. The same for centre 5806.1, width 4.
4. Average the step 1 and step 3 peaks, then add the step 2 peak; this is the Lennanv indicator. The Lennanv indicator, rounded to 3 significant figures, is 16.5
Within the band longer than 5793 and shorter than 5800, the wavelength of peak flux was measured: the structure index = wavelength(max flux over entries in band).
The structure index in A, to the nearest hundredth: 5799.39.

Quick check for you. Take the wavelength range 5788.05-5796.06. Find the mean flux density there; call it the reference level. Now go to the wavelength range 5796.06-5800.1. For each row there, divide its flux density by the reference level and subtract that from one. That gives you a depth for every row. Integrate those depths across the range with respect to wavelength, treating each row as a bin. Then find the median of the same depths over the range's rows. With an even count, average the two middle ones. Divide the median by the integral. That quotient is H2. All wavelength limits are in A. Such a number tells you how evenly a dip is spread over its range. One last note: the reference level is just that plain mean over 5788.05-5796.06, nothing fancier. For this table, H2 0.26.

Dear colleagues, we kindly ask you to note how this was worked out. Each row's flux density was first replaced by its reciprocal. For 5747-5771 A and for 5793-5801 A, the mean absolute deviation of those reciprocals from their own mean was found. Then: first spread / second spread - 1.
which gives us -0.15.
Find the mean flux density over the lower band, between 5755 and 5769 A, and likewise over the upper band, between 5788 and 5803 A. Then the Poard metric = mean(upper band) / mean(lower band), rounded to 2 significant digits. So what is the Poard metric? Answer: 0.99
